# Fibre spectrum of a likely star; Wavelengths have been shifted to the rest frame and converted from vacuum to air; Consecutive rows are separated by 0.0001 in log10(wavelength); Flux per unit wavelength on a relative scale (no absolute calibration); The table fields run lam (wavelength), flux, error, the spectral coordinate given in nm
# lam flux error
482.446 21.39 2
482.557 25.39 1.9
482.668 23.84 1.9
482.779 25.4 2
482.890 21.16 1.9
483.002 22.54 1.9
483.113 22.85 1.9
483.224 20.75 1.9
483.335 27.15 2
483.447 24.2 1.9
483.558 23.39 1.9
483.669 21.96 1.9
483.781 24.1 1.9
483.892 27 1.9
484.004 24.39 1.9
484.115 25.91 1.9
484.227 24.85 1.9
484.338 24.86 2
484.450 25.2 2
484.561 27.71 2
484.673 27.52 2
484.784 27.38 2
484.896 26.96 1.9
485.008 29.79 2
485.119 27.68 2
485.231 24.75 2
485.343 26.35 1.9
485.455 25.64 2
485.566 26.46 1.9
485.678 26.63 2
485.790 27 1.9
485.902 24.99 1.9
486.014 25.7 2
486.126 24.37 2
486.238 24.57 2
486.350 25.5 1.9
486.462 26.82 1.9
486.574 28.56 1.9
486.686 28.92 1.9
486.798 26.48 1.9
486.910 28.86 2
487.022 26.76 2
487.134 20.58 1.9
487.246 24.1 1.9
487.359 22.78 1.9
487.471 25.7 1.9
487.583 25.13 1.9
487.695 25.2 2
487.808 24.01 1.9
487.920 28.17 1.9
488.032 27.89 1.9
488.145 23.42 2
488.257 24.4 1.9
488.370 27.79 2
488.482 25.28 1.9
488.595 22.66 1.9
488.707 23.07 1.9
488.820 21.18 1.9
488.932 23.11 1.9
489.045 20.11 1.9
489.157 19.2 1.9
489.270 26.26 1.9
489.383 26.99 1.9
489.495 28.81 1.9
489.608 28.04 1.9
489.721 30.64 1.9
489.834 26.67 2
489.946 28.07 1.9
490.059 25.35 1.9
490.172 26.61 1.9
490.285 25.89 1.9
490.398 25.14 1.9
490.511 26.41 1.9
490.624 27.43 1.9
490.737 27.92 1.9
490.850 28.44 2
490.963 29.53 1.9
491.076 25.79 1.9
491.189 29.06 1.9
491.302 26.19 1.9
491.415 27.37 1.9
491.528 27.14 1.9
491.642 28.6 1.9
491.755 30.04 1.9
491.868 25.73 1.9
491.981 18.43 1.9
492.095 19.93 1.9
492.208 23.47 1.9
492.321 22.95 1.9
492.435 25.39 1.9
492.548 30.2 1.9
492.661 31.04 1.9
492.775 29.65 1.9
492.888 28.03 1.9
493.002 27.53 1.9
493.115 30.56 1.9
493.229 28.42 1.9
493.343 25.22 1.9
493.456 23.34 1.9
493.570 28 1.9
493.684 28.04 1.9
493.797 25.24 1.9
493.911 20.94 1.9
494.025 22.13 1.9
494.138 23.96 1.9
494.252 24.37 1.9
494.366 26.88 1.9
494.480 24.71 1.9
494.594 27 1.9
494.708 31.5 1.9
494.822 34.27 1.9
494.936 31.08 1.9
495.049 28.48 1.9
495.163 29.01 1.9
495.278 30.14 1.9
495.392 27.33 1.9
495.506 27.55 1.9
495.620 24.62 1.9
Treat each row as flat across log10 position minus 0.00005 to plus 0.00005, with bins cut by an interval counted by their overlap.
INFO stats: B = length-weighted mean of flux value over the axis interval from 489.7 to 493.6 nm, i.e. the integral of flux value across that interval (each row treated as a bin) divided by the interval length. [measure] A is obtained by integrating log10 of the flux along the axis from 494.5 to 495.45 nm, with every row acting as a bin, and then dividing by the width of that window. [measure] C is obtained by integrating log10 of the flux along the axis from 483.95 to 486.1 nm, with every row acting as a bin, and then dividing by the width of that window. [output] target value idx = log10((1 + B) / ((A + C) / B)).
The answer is 2.41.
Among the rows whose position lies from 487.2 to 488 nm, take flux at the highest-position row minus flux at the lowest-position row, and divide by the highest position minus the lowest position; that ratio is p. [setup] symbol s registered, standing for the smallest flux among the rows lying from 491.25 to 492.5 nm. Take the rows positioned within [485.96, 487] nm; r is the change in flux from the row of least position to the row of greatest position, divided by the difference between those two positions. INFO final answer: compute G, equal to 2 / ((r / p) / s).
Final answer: 63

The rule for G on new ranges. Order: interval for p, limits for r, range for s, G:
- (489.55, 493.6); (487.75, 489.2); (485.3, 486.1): 0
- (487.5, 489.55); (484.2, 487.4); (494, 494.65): -129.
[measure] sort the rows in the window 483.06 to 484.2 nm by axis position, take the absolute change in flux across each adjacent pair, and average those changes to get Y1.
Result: 2.54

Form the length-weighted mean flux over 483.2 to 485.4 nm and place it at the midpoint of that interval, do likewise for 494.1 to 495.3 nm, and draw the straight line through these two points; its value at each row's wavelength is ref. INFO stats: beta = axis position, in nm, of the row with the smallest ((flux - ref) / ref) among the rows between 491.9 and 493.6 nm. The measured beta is 491.981 nm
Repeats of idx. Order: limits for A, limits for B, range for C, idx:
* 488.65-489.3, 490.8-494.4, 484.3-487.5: 2.42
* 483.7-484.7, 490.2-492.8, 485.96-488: 2.41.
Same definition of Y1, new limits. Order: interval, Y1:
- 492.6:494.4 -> 2.10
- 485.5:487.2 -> 1.59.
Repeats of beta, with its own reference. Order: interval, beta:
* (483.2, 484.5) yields 483.224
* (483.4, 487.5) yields 487.134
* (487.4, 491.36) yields 489.157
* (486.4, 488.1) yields 487.134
